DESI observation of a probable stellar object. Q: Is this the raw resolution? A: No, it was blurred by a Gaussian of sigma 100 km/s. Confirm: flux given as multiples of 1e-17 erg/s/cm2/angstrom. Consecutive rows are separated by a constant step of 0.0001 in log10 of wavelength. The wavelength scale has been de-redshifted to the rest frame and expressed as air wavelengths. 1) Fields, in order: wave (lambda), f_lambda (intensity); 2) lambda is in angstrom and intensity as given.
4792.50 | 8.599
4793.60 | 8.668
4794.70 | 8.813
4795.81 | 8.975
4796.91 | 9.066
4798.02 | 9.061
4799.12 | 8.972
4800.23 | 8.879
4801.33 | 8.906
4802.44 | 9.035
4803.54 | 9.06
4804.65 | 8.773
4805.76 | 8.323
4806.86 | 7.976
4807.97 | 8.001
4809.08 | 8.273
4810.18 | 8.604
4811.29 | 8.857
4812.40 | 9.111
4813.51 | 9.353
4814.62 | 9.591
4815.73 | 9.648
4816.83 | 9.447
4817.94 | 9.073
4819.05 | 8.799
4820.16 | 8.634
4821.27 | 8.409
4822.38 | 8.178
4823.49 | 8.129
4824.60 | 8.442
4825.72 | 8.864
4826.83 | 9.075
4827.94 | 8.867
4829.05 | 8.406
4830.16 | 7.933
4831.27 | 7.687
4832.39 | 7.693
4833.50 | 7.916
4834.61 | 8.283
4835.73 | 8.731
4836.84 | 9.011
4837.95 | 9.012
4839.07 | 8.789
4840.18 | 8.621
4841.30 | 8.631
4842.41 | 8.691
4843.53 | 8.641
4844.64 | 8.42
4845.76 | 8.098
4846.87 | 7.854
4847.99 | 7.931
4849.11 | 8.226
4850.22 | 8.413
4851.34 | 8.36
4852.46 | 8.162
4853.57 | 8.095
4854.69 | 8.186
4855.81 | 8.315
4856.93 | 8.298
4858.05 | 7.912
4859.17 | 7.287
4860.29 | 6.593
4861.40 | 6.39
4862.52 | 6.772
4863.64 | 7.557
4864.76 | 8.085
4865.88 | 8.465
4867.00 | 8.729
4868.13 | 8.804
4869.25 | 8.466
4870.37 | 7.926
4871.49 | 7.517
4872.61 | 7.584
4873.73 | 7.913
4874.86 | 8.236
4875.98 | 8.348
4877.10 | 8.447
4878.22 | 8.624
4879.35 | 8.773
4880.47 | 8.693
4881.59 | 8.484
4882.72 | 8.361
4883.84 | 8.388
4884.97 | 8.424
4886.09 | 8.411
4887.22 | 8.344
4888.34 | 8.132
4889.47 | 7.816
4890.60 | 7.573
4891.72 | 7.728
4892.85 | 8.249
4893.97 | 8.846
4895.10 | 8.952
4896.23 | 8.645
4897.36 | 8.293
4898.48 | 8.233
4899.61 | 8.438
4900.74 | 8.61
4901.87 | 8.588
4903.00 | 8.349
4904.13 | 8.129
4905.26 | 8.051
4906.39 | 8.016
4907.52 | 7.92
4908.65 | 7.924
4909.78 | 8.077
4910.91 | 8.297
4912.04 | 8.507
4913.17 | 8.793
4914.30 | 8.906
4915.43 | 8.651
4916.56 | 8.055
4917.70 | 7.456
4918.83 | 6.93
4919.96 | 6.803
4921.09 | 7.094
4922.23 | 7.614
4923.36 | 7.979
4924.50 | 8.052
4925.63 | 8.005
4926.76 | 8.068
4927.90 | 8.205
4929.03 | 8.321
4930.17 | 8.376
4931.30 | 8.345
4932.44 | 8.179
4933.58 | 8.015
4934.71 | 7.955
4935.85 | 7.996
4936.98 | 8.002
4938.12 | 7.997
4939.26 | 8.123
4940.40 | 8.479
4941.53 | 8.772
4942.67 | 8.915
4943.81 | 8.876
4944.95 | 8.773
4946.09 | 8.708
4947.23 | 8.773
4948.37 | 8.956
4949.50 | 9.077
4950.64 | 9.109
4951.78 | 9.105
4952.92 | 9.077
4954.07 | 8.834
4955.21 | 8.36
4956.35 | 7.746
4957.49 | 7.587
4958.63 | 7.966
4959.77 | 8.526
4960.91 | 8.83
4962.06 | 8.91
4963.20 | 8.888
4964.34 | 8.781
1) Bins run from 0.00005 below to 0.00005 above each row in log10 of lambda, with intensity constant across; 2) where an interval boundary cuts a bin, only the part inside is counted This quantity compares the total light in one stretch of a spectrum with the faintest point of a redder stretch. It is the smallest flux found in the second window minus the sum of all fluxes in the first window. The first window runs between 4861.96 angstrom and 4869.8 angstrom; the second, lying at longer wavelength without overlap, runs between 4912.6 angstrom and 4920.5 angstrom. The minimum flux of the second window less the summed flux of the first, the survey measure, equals -50.1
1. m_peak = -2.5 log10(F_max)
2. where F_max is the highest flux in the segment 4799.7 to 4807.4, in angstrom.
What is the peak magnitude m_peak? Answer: -2.39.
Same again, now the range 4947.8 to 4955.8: -2.40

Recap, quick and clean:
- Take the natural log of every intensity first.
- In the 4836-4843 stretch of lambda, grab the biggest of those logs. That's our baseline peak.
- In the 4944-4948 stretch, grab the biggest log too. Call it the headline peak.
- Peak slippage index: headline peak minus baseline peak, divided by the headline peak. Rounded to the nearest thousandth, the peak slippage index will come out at -0.012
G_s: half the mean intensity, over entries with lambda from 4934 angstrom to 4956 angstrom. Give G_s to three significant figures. 4.31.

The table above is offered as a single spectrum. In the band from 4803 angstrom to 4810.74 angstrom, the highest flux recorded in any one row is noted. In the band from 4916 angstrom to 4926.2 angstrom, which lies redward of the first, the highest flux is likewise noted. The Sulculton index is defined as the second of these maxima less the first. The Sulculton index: -1.0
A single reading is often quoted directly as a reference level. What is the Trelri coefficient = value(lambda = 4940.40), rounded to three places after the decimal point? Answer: 8.479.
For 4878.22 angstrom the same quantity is 8.624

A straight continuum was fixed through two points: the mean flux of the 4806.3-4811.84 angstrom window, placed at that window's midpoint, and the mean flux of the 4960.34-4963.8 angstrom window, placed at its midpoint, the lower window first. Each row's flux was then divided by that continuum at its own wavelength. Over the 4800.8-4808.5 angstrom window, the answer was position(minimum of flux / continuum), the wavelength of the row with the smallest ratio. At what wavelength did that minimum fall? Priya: 4806.86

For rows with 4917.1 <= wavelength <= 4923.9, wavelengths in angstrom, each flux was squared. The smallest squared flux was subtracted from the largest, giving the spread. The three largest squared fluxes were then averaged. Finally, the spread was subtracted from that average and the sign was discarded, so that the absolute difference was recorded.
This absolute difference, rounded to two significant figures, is 42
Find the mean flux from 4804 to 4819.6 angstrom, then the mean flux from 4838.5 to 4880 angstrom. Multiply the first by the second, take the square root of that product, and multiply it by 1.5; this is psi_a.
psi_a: 12.7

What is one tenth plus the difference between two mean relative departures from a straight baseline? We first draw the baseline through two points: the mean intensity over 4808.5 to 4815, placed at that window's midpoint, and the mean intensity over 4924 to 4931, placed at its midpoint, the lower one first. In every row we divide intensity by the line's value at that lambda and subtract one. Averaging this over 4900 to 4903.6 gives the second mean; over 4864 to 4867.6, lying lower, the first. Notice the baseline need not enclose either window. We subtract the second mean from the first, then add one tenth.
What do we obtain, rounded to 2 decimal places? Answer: 0.06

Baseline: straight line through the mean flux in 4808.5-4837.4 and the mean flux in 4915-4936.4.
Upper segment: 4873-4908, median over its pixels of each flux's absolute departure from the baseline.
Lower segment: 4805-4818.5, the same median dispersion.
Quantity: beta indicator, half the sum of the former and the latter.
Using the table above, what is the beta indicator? 0.39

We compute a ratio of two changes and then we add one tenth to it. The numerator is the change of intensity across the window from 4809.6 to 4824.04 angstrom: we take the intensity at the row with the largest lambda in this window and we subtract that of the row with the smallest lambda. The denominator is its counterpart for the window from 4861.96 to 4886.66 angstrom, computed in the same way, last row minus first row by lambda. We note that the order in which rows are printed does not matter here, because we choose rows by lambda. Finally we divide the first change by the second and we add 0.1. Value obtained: -0.2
